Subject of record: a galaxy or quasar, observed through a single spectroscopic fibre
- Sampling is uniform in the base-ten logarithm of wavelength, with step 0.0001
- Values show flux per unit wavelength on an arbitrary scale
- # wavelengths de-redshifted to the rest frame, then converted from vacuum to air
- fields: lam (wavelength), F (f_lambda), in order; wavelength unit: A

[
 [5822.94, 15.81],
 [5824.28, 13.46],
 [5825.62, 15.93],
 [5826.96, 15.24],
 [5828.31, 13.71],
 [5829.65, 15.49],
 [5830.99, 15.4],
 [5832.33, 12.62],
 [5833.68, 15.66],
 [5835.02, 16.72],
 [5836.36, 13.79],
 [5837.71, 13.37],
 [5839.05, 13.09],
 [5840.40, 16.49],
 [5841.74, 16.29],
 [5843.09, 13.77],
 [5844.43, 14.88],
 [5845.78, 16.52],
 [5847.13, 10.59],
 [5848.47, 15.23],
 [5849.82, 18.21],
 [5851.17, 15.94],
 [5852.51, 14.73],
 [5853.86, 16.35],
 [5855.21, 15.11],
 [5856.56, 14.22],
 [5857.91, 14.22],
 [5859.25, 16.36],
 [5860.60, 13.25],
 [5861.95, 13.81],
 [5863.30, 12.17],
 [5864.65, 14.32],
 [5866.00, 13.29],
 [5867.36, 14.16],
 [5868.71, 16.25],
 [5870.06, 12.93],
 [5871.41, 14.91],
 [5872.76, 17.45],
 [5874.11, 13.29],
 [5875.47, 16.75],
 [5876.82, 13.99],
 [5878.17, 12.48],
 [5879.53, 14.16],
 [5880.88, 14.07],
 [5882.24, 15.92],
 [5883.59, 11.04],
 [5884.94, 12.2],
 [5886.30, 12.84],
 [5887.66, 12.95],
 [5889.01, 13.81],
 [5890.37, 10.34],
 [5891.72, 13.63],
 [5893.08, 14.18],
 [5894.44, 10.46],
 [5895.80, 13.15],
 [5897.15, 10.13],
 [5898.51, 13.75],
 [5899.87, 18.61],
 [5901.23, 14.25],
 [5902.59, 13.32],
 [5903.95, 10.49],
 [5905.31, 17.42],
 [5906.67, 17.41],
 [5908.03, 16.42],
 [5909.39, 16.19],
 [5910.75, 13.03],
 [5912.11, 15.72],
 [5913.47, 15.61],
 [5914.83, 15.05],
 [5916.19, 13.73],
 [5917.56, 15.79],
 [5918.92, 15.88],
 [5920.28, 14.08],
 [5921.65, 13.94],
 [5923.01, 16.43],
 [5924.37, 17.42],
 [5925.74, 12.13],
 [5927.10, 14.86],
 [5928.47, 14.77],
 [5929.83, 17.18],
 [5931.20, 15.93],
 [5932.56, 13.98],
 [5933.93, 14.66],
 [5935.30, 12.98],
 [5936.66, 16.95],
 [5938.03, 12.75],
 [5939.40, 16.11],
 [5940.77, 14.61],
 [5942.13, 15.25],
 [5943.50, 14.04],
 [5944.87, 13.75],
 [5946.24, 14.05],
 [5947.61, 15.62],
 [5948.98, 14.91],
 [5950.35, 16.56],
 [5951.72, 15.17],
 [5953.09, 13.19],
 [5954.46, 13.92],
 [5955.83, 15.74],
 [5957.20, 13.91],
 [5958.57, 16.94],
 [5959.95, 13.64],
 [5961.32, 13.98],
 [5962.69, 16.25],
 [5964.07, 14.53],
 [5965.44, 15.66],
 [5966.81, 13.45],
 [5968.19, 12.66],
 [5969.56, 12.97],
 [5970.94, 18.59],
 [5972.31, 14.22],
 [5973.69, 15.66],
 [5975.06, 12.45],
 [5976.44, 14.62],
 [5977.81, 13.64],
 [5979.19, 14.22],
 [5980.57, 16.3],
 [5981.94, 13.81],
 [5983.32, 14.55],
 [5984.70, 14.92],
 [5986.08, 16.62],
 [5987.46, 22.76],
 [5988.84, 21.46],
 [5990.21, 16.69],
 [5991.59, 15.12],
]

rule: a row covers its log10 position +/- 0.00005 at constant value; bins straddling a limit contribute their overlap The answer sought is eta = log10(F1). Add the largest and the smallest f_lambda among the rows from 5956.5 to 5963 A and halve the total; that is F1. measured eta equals 1.18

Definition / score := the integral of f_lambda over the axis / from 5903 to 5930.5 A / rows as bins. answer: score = 417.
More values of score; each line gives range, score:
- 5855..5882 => 388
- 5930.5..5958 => 405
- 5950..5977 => 396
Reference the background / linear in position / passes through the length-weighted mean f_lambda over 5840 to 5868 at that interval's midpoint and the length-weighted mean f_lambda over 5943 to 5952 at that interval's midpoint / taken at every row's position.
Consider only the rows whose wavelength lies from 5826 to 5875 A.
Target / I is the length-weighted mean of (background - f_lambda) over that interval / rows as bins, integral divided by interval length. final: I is 0.0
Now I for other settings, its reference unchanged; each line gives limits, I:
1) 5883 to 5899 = 2.4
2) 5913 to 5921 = -0.2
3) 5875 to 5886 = 1.0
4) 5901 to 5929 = -0.1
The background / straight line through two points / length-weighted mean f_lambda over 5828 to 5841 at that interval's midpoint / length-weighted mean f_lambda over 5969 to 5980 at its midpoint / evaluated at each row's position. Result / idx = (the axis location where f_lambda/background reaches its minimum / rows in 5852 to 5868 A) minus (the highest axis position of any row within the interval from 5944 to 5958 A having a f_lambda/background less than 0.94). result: -89.8 A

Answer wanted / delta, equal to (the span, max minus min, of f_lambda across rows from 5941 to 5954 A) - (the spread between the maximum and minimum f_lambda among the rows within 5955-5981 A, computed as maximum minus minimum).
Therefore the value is -3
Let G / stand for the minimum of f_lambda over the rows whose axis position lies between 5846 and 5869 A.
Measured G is 10.59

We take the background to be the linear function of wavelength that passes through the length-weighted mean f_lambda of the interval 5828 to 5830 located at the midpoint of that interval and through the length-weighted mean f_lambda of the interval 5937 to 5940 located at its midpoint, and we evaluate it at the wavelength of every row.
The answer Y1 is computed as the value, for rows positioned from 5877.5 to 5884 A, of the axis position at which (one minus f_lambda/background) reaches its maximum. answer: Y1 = 5883.59 A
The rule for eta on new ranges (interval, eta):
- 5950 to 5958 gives 1.17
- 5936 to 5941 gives 1.17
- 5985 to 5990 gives 1.29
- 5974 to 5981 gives 1.16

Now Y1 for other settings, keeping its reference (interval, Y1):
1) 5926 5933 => 5932.56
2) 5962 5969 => 5968.19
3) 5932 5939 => 5938.03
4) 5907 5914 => 5910.75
